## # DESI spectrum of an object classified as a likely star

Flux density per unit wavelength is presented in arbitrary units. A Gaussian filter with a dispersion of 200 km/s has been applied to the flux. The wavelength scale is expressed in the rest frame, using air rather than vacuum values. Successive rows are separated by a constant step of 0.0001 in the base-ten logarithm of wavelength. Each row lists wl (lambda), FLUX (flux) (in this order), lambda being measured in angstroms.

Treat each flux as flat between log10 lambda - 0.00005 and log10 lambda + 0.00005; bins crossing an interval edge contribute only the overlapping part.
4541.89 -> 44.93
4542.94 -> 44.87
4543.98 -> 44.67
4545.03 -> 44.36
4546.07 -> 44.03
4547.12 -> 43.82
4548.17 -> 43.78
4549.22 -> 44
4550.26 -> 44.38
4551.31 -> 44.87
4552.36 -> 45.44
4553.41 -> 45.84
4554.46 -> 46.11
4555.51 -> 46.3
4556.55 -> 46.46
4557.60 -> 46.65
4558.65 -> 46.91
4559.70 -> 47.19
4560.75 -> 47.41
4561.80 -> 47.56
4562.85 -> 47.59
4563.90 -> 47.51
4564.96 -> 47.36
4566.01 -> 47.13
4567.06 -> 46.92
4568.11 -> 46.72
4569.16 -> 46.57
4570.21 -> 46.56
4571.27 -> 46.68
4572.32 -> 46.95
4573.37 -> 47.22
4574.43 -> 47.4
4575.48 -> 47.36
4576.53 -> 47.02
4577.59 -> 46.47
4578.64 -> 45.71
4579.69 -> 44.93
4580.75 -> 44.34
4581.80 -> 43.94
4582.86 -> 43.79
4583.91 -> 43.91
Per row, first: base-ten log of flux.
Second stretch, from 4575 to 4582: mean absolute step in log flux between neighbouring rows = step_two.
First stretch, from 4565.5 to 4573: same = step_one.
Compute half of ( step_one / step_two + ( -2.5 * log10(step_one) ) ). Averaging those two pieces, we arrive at 3.7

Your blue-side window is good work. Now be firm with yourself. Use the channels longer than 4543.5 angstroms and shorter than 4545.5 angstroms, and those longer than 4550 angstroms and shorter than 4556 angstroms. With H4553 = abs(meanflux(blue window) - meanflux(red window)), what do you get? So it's 1.0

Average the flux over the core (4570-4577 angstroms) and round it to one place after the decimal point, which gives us 47.0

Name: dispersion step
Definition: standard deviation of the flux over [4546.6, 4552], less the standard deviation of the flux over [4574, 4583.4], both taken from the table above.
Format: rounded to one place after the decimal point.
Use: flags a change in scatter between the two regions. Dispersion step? -1.0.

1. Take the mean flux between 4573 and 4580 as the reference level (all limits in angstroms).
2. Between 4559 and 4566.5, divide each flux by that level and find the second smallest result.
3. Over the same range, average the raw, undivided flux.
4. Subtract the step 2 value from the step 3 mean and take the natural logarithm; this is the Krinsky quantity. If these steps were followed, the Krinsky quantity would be 3.84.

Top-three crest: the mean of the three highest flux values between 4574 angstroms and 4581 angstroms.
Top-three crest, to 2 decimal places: 47.26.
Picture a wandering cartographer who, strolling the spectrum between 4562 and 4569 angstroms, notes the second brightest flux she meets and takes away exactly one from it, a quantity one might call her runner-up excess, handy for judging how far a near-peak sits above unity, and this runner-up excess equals 46.5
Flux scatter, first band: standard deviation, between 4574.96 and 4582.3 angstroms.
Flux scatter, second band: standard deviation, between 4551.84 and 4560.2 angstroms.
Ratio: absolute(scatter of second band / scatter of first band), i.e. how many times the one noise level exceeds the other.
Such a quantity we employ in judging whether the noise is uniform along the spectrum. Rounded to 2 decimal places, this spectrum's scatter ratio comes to 0.43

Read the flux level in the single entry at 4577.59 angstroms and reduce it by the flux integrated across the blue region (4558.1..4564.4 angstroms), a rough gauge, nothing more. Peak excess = -252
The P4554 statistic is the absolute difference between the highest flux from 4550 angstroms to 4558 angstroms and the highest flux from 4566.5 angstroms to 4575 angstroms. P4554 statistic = 0.75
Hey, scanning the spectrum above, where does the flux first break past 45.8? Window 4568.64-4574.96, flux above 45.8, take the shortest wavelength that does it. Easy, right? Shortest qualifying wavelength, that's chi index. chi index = 4569.16 angstroms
